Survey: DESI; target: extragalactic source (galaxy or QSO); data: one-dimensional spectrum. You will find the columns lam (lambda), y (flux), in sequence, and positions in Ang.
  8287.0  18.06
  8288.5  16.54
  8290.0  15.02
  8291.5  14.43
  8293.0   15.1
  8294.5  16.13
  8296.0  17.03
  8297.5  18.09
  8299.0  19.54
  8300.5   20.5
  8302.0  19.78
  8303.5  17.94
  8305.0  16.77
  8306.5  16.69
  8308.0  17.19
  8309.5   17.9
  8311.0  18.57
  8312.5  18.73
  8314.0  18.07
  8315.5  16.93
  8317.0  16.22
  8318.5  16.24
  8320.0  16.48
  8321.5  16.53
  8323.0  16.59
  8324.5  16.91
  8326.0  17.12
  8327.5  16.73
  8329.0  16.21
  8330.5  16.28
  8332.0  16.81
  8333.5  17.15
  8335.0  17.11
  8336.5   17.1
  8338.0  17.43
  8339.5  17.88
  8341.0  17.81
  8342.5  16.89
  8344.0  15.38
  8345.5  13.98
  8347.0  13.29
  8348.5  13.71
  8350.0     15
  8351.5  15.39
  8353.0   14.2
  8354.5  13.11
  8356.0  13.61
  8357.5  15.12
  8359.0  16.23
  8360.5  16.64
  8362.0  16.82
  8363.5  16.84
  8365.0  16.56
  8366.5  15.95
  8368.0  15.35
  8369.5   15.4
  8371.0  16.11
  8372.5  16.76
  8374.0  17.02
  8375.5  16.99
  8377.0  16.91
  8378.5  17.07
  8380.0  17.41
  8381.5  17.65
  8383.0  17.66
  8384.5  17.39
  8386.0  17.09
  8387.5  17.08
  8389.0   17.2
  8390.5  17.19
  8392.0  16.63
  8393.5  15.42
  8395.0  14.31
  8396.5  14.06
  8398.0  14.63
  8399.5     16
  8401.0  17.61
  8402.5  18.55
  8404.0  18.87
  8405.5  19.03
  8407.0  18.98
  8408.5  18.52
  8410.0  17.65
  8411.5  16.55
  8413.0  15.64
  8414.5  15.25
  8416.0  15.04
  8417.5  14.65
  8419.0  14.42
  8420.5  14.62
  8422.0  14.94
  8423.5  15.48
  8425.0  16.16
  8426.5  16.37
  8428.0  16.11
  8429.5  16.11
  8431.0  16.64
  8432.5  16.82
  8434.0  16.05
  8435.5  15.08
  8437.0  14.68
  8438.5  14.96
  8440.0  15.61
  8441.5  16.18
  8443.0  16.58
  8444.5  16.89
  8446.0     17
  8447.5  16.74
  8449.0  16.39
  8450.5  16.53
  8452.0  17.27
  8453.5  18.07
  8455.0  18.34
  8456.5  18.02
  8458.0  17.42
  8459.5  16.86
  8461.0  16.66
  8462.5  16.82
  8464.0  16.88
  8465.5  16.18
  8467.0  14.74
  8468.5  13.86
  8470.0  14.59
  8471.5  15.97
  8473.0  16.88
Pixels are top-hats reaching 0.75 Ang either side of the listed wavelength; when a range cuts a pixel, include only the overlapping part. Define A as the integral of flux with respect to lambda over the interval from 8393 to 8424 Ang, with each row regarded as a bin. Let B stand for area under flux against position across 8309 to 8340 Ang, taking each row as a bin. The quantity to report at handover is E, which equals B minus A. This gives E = 27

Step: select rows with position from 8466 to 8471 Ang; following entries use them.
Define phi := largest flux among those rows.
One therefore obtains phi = 14.74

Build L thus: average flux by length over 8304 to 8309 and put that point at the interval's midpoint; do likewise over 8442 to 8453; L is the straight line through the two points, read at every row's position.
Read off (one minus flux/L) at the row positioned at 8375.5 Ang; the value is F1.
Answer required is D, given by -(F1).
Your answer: 0.01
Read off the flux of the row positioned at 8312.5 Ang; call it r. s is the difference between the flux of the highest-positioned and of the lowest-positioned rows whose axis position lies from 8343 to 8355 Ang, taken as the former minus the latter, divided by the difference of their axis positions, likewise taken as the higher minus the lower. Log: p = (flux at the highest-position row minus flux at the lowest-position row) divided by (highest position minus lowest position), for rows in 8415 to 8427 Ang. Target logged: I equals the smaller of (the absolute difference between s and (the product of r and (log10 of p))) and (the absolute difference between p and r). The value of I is 16.6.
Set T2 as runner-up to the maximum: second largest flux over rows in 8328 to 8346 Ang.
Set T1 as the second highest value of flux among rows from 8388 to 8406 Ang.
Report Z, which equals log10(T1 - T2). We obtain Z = 0.0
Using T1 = 18.87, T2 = 17.81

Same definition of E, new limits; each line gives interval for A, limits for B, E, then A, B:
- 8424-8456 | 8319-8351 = -4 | 525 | 521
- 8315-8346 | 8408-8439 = -28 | 517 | 489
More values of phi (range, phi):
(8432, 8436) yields 16.82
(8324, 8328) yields 17.12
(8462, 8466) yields 16.88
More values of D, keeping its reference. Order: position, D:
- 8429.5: -0.04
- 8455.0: 0.09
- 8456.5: 0.07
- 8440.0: -0.07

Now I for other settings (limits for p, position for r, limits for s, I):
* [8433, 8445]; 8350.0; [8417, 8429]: 14.9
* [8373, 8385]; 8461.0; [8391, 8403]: 16.6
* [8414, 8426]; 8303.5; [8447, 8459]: 17.9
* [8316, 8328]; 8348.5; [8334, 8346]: 13.7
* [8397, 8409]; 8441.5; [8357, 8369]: 7.0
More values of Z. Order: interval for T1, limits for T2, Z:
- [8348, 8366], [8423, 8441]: -0.7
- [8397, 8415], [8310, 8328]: -0.4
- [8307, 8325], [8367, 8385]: 0.0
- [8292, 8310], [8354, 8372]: 0.5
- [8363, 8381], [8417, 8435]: -0.4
